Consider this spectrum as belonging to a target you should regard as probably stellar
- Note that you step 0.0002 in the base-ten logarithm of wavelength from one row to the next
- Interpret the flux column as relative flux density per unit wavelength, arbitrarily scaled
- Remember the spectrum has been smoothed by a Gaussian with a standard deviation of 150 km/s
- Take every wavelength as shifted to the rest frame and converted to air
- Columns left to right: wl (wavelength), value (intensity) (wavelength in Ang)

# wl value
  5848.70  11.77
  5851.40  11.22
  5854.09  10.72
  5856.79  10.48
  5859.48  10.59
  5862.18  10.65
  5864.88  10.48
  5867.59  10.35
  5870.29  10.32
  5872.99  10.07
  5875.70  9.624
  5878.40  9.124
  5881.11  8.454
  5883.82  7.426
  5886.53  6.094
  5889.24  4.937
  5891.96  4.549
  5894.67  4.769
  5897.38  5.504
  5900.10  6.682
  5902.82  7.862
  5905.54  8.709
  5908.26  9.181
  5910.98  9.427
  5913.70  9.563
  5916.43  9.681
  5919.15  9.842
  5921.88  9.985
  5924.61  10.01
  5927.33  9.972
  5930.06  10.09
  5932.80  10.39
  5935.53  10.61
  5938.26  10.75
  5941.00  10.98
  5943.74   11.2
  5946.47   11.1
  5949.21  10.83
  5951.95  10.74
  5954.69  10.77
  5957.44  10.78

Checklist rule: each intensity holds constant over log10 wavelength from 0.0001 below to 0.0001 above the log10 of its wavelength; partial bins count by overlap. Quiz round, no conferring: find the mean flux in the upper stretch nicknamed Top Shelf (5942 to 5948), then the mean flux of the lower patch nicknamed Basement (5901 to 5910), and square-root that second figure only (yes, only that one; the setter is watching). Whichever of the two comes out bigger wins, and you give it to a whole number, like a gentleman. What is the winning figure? 11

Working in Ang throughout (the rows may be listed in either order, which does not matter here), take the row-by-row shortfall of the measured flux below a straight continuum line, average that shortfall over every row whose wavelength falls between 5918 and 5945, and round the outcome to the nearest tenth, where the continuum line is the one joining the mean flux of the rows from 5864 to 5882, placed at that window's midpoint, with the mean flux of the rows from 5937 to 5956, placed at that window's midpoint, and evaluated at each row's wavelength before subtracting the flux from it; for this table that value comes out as 0.3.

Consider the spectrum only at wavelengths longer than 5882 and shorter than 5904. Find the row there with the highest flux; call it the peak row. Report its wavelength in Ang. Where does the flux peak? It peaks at 5902.82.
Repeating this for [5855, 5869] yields 5862.18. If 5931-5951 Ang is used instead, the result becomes 5943.74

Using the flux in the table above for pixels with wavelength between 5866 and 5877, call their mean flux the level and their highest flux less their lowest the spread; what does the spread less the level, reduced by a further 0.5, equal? -9.9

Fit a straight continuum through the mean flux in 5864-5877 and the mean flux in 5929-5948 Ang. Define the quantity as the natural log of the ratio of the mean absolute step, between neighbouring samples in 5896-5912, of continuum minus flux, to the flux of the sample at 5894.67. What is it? -1.8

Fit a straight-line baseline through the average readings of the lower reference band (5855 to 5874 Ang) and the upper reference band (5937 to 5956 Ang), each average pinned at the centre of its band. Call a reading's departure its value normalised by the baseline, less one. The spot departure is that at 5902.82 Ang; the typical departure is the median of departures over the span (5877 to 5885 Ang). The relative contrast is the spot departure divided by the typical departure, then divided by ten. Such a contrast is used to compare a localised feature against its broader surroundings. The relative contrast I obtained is 0.133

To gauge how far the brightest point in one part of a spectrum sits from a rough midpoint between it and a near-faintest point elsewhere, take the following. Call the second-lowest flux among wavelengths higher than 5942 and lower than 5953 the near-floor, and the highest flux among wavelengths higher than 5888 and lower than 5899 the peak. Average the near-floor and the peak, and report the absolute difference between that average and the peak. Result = 2.7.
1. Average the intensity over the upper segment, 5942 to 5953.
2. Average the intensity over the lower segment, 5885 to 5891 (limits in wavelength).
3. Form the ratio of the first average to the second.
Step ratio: 2.0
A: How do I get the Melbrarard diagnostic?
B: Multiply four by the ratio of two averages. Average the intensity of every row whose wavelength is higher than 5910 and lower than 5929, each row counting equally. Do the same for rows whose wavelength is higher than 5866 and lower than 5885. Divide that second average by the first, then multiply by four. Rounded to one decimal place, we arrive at 3.8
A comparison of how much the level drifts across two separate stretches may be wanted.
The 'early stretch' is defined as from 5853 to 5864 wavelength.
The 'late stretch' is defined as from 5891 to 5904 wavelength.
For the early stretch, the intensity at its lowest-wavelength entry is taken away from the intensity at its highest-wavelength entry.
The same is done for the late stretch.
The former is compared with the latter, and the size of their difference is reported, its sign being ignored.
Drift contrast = 3.4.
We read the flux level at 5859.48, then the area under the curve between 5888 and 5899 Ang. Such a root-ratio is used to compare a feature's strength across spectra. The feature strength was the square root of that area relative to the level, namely 2.3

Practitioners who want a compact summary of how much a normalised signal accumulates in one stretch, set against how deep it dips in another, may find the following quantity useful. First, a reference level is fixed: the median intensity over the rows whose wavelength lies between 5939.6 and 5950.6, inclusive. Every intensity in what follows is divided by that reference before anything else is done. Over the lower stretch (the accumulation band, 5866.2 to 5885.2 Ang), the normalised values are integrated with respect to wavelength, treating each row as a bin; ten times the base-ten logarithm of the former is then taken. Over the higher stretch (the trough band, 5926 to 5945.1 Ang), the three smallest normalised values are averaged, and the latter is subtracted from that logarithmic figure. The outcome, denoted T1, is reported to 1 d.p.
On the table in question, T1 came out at 11.1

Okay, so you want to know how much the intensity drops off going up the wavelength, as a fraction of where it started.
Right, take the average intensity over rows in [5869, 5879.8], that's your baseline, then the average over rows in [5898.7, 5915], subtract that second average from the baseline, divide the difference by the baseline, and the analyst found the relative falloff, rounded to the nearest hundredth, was 0.12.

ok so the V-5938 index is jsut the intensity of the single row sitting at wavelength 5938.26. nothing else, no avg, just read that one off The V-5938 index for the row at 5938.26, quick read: 10.75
